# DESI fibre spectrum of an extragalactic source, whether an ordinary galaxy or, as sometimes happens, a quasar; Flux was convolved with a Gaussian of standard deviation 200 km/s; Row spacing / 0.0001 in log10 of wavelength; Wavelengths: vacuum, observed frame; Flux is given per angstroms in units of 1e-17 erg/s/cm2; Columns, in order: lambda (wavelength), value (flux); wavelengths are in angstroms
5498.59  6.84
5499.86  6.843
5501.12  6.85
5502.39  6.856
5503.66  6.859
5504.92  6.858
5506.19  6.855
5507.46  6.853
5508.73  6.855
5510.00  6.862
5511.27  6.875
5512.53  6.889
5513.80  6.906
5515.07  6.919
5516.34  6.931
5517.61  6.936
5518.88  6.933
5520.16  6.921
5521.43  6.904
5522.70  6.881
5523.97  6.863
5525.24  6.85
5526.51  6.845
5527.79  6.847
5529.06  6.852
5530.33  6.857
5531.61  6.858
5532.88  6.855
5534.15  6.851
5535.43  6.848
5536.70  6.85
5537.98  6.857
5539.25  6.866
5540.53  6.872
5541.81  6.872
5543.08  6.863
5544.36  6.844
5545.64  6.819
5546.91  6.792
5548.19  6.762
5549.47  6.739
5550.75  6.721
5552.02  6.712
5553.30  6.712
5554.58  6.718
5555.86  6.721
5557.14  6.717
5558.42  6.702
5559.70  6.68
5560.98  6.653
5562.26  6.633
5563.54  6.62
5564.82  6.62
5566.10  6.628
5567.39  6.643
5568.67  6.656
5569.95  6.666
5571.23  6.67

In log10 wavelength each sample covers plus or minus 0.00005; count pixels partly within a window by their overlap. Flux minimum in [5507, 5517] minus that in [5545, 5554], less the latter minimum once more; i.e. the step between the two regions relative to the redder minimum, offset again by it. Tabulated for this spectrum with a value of -6.6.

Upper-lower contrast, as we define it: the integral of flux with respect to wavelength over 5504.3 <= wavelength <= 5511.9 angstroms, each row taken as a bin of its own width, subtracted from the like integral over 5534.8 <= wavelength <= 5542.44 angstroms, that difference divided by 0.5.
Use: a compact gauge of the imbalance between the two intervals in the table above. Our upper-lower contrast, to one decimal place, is 0.6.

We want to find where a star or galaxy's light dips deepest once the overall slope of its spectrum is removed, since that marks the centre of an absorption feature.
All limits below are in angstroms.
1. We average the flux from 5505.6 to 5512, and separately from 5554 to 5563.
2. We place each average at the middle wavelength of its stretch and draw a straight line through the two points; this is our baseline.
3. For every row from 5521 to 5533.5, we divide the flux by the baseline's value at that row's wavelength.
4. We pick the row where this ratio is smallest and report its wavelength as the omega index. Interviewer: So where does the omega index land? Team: 5526.51 angstroms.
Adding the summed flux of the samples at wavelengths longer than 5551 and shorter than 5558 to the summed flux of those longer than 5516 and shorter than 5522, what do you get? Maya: 68.2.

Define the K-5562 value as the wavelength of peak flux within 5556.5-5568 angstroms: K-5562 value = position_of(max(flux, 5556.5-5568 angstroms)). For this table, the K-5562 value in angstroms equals 5557.14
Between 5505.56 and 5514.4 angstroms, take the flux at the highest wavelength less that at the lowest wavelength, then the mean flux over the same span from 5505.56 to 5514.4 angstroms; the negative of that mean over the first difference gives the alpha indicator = -135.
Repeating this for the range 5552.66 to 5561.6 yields 114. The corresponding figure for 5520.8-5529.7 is 132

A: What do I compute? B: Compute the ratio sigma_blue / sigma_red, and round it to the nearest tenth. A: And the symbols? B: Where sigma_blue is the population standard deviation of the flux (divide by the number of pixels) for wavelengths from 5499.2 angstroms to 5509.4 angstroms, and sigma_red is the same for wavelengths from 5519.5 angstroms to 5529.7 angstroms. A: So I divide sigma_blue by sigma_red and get 0.2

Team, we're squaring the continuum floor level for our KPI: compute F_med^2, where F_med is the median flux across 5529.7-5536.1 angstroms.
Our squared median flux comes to 47.0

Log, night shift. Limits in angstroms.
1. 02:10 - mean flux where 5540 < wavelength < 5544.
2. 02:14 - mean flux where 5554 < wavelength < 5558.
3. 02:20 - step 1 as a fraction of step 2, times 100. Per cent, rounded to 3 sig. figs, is 102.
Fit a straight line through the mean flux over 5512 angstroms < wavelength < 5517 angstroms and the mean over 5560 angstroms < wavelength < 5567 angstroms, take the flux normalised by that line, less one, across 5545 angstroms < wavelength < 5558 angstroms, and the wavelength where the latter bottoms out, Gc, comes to 5552.02 angstroms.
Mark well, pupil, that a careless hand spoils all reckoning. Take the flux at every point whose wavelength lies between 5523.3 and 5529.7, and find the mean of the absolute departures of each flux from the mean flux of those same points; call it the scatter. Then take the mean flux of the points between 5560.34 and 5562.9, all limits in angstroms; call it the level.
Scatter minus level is -6.64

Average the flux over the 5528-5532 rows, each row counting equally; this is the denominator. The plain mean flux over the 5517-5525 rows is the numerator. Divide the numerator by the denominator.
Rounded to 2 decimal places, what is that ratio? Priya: 1.01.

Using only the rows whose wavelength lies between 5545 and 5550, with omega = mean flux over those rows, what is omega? 6.78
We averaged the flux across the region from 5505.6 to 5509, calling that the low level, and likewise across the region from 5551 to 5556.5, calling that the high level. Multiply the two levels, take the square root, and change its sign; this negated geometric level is -6.78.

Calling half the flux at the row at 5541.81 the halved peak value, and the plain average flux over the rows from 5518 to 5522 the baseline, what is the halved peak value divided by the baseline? 0.497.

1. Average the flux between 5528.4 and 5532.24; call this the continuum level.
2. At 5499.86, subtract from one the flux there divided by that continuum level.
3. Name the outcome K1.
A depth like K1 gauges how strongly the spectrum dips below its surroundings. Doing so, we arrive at 0.0018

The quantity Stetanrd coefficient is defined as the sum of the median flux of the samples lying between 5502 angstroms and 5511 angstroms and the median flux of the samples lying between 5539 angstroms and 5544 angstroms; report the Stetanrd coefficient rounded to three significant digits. 13.7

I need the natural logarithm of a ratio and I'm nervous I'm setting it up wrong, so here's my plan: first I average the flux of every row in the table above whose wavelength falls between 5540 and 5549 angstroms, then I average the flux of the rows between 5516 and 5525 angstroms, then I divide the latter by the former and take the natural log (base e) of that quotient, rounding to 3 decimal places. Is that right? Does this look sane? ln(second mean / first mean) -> 0.011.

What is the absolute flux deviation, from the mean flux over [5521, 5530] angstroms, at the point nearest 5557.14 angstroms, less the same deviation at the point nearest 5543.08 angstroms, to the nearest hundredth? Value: 0.15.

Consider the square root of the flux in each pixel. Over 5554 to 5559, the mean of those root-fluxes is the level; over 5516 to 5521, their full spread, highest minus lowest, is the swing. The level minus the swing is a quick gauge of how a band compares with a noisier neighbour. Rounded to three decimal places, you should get 2.588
